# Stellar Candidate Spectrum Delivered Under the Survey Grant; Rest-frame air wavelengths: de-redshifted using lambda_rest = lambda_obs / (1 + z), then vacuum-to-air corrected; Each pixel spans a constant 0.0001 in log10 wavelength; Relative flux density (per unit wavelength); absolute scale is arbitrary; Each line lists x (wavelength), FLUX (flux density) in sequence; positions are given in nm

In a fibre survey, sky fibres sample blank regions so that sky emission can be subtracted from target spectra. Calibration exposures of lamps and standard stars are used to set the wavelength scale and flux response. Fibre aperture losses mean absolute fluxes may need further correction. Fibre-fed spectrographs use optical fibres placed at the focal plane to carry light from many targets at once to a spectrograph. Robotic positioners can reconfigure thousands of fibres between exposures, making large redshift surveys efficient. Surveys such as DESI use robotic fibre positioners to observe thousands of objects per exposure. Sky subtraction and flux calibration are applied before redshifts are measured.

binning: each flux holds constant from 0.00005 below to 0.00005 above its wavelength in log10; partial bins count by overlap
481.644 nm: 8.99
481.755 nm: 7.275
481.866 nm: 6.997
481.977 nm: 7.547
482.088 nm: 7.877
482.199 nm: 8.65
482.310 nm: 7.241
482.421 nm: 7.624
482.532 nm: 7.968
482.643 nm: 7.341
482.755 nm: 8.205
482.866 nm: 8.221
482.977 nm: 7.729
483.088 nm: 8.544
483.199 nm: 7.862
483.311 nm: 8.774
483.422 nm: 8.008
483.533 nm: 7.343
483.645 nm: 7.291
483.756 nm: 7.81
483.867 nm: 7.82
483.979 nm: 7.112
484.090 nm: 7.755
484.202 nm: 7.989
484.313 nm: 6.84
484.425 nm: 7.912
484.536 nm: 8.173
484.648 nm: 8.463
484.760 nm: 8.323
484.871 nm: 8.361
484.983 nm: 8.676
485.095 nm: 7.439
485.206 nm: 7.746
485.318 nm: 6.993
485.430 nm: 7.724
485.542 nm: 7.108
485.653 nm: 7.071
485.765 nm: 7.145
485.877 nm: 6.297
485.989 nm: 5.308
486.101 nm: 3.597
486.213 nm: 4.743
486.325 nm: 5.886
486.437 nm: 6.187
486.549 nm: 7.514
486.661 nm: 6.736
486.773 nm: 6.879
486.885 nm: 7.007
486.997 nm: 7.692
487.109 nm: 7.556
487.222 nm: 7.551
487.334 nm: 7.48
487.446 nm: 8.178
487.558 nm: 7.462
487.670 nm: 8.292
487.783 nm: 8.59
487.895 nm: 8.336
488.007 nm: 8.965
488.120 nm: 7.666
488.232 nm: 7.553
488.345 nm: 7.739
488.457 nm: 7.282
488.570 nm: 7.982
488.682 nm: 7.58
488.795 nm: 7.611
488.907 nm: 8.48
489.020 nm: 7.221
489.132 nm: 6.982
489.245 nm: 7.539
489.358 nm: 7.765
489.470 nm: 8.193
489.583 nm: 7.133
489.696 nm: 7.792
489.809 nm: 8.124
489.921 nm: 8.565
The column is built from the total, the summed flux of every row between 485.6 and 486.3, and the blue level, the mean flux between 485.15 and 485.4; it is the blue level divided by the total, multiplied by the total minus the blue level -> 5.8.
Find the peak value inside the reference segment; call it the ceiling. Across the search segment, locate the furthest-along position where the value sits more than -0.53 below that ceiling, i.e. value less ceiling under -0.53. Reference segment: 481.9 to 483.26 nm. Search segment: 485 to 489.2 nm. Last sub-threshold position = 489.132 nm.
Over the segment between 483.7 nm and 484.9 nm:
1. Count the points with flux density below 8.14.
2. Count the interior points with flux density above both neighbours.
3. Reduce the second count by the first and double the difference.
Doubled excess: -8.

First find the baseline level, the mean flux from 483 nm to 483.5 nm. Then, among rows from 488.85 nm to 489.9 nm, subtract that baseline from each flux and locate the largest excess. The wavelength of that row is 488.907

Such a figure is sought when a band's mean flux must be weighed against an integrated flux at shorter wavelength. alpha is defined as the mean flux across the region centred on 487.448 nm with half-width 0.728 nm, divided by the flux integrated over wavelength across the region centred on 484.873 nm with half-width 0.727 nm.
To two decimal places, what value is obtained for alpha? 0.69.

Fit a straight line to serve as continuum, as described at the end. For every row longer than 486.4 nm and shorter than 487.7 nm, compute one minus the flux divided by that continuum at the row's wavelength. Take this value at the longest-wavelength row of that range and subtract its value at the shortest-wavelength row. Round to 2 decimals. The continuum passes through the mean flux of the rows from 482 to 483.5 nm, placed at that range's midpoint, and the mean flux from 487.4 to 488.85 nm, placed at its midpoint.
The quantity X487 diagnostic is -0.27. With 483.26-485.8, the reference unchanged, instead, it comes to 0.20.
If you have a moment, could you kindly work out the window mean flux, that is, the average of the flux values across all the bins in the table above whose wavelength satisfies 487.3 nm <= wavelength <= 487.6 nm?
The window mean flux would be 7.7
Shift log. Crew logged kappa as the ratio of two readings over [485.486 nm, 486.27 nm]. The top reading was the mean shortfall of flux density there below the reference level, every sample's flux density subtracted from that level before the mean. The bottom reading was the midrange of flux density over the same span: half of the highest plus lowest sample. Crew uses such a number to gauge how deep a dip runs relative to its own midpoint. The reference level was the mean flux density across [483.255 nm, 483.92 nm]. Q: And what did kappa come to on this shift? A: 0.36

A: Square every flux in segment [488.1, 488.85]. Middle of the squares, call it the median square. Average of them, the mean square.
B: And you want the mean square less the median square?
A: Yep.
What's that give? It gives 0.3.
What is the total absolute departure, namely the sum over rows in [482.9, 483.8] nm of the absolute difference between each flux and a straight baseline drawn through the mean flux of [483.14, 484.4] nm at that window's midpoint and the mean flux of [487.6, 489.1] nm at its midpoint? 3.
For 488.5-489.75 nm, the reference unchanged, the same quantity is 5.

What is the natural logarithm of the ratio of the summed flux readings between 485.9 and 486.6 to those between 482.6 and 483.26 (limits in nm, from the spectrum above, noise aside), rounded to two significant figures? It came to -0.37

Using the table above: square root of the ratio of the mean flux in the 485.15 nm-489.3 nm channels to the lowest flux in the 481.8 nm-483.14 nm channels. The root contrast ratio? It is 1.02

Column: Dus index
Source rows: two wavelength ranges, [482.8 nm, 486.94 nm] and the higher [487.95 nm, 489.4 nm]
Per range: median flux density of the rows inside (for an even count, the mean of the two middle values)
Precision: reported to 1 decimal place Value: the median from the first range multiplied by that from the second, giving 57.2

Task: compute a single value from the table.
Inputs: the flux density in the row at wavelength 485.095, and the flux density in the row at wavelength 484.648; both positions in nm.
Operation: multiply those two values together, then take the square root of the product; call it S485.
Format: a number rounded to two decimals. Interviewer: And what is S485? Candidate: 7.93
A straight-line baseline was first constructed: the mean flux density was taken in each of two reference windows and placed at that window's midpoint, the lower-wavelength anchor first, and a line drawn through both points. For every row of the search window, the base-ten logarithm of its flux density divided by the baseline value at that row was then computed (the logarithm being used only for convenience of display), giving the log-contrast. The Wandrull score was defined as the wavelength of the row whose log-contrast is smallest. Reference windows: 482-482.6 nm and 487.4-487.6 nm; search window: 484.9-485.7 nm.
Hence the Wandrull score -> 485.318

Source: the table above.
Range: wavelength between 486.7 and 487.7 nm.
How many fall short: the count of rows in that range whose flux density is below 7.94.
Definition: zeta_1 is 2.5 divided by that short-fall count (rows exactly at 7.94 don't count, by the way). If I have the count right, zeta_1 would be 0.36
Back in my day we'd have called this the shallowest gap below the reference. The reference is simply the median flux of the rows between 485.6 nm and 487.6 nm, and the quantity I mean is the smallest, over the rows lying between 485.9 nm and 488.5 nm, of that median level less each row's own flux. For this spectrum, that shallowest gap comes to -1.93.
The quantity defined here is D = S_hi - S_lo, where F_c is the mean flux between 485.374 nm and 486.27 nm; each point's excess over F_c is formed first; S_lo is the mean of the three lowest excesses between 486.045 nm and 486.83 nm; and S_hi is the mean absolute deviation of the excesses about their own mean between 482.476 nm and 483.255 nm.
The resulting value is 1.7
